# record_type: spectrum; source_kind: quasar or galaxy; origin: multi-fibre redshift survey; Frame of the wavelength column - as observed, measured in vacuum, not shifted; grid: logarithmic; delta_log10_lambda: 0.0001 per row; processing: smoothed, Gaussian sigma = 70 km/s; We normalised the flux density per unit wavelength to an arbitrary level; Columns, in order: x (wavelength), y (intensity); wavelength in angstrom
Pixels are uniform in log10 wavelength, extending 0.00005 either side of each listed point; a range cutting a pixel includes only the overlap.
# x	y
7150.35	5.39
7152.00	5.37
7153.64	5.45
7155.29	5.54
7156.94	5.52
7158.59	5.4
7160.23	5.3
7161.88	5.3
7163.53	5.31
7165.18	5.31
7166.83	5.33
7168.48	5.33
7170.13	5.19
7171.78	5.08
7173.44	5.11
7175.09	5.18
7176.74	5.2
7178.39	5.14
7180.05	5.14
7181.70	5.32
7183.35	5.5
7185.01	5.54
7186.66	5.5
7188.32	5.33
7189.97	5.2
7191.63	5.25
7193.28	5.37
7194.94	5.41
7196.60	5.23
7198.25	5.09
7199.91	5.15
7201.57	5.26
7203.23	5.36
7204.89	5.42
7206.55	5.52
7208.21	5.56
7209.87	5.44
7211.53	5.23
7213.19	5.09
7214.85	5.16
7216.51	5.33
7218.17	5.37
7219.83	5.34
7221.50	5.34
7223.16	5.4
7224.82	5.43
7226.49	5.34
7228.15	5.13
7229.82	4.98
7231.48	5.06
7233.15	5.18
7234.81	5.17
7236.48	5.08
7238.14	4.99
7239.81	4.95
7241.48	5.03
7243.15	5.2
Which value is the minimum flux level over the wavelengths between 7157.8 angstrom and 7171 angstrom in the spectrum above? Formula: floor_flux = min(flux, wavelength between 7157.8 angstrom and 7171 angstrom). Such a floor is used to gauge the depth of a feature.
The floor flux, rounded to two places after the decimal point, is 5.19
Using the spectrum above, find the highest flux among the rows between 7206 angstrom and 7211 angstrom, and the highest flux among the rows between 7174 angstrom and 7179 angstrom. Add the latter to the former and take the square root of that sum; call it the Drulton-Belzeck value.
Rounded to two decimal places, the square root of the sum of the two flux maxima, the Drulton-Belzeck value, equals 3.28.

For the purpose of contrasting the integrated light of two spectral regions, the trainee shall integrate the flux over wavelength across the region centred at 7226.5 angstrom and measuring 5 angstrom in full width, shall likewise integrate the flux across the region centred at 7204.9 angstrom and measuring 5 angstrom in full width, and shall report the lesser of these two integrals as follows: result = 26.5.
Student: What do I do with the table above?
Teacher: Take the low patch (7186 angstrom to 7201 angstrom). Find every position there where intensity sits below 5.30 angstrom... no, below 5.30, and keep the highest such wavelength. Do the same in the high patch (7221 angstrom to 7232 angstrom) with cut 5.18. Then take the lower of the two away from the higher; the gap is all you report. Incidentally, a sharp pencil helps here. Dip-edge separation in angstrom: 31.6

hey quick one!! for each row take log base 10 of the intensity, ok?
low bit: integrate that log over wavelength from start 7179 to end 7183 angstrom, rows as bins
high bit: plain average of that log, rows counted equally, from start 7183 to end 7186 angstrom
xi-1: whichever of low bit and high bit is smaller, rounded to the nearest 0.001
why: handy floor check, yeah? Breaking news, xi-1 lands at 0.742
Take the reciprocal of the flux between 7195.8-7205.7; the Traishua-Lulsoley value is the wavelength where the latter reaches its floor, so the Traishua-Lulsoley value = 7204.89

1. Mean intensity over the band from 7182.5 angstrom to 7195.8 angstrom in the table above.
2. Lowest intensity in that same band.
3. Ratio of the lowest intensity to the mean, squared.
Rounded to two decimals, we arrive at 0.93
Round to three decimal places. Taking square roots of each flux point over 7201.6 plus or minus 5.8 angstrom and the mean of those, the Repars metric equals 2.300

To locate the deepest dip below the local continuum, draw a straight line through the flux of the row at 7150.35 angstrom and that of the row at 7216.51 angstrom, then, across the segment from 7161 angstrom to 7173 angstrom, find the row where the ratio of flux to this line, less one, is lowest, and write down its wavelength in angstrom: 7171.78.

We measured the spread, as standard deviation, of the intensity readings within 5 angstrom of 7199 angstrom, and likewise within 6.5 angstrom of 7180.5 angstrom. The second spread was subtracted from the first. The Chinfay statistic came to -0.052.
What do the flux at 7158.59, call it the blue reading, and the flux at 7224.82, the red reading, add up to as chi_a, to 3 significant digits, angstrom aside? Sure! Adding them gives 10.8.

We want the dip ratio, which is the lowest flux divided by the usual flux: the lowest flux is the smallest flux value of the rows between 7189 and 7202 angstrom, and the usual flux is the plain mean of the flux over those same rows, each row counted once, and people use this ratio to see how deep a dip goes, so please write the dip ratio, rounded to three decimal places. 0.970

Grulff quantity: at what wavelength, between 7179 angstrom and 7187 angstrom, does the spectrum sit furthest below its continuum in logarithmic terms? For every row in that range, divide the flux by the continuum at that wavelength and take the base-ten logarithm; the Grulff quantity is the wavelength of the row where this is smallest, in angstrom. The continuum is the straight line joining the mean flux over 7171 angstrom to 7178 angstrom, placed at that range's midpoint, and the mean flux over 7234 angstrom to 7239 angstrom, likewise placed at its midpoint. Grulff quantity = 7180.05 angstrom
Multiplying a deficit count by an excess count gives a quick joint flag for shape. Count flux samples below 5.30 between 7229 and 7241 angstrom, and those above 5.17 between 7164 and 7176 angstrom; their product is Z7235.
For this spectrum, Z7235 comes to 35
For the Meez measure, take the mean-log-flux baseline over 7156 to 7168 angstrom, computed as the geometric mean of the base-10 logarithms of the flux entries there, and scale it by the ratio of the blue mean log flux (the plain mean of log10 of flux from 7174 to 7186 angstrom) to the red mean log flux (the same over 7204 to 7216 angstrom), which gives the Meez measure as 0.724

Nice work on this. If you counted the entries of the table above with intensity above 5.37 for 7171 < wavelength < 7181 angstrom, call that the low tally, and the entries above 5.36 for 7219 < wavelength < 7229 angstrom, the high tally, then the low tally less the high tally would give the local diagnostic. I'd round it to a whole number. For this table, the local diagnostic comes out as -2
